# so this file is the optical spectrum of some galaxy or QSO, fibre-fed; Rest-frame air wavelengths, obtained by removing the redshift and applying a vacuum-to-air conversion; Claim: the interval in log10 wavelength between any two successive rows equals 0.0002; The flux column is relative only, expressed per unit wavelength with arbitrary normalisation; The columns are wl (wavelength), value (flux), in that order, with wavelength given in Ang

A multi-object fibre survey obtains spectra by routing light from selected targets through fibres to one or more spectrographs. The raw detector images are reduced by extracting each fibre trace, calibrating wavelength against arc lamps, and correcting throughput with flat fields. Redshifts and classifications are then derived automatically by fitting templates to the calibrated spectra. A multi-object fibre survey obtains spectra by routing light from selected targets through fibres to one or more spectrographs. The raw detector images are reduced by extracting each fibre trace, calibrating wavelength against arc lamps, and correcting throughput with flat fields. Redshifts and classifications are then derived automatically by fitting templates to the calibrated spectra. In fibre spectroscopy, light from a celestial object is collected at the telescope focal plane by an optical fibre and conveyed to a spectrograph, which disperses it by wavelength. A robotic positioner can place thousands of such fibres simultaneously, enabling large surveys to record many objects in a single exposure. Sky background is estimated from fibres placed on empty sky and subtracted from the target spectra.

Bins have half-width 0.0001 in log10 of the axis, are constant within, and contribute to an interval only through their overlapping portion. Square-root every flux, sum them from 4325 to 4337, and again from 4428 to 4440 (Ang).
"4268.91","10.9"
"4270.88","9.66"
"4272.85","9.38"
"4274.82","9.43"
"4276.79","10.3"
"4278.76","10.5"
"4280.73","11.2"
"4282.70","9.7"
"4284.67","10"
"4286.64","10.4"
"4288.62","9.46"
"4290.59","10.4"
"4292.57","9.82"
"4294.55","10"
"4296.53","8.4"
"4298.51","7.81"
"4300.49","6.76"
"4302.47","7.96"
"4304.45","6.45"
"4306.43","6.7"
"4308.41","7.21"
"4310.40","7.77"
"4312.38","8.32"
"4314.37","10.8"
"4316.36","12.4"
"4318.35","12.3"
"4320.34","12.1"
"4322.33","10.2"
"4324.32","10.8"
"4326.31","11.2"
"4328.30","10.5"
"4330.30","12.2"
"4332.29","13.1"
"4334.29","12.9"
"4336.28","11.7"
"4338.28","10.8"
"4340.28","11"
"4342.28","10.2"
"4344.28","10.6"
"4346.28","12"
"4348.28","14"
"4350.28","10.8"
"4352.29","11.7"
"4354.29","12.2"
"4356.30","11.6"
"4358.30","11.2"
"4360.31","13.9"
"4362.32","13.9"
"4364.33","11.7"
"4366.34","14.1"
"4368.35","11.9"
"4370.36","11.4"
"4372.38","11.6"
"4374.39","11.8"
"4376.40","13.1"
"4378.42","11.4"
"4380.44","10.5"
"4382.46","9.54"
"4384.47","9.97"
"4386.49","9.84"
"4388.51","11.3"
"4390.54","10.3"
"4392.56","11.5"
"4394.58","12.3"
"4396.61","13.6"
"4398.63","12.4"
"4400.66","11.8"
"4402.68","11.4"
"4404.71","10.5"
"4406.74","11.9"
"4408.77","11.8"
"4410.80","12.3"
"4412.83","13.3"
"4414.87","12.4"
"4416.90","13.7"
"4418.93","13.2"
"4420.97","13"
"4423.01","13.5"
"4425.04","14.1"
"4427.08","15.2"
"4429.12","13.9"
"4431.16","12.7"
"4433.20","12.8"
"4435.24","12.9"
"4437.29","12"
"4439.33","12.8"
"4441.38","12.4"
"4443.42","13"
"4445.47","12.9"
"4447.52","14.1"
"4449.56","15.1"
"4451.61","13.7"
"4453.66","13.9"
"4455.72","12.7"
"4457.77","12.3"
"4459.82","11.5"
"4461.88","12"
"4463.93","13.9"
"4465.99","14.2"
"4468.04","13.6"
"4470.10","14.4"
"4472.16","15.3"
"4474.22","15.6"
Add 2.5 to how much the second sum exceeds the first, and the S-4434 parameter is 3.3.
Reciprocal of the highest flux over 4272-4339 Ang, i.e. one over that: 0.076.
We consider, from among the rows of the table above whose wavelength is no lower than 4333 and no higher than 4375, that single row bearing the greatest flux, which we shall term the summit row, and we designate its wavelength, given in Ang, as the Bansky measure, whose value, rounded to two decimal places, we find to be 4366.34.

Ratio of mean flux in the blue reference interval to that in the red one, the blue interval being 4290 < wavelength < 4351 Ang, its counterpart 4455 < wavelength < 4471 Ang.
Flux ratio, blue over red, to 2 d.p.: 0.78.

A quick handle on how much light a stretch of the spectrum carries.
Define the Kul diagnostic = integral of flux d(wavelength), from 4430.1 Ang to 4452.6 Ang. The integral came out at 295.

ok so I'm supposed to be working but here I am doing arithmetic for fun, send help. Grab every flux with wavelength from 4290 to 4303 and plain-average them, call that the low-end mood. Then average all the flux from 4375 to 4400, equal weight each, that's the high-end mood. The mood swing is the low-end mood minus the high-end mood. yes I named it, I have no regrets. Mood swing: -2.6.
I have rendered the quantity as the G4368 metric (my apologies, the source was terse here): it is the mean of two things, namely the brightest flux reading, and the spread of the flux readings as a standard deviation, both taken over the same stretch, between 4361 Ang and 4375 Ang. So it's 7.6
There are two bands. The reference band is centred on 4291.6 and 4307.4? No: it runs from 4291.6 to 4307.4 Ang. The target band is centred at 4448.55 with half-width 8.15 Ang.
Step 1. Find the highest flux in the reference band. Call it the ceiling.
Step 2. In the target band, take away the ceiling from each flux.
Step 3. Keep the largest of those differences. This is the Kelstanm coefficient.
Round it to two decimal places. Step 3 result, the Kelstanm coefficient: 5.10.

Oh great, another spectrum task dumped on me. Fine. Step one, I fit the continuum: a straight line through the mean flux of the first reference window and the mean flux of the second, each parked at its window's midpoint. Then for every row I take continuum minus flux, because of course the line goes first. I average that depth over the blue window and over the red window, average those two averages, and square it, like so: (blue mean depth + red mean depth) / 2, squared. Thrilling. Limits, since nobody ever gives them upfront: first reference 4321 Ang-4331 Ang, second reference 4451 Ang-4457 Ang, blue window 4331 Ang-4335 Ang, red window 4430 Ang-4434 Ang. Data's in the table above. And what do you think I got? 0.7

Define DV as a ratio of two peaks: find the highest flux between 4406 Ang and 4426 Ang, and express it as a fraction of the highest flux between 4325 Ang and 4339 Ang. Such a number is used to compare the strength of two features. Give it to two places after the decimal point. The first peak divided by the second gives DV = 1.08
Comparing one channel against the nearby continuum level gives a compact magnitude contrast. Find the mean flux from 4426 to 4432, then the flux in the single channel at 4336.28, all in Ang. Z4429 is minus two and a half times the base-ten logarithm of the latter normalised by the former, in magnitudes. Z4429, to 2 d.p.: 0.19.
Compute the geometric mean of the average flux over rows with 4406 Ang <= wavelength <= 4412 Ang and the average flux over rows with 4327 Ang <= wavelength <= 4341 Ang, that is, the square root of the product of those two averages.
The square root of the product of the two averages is 11.9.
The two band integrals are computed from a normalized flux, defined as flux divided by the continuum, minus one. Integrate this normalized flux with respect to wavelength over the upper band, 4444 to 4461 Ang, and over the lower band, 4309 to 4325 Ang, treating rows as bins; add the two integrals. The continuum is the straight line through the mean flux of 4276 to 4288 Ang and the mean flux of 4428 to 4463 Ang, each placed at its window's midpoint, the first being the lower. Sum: 0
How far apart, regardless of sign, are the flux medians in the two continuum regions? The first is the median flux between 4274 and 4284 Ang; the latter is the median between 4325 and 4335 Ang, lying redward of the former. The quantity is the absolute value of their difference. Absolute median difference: 1.9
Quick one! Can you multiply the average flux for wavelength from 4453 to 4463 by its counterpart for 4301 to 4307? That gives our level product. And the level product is 88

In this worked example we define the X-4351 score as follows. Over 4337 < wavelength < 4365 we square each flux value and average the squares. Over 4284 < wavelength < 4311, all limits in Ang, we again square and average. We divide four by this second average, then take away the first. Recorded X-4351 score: -141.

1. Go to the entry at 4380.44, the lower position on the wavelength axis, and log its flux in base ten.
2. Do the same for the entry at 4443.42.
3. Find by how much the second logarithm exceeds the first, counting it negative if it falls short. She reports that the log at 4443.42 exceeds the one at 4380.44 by 0.093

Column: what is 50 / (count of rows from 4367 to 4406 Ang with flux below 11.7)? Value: 4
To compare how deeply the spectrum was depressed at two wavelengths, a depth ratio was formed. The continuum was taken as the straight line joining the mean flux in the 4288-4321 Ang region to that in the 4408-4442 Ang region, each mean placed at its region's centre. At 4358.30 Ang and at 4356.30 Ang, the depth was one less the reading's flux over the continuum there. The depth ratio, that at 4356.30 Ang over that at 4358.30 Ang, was 2.4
